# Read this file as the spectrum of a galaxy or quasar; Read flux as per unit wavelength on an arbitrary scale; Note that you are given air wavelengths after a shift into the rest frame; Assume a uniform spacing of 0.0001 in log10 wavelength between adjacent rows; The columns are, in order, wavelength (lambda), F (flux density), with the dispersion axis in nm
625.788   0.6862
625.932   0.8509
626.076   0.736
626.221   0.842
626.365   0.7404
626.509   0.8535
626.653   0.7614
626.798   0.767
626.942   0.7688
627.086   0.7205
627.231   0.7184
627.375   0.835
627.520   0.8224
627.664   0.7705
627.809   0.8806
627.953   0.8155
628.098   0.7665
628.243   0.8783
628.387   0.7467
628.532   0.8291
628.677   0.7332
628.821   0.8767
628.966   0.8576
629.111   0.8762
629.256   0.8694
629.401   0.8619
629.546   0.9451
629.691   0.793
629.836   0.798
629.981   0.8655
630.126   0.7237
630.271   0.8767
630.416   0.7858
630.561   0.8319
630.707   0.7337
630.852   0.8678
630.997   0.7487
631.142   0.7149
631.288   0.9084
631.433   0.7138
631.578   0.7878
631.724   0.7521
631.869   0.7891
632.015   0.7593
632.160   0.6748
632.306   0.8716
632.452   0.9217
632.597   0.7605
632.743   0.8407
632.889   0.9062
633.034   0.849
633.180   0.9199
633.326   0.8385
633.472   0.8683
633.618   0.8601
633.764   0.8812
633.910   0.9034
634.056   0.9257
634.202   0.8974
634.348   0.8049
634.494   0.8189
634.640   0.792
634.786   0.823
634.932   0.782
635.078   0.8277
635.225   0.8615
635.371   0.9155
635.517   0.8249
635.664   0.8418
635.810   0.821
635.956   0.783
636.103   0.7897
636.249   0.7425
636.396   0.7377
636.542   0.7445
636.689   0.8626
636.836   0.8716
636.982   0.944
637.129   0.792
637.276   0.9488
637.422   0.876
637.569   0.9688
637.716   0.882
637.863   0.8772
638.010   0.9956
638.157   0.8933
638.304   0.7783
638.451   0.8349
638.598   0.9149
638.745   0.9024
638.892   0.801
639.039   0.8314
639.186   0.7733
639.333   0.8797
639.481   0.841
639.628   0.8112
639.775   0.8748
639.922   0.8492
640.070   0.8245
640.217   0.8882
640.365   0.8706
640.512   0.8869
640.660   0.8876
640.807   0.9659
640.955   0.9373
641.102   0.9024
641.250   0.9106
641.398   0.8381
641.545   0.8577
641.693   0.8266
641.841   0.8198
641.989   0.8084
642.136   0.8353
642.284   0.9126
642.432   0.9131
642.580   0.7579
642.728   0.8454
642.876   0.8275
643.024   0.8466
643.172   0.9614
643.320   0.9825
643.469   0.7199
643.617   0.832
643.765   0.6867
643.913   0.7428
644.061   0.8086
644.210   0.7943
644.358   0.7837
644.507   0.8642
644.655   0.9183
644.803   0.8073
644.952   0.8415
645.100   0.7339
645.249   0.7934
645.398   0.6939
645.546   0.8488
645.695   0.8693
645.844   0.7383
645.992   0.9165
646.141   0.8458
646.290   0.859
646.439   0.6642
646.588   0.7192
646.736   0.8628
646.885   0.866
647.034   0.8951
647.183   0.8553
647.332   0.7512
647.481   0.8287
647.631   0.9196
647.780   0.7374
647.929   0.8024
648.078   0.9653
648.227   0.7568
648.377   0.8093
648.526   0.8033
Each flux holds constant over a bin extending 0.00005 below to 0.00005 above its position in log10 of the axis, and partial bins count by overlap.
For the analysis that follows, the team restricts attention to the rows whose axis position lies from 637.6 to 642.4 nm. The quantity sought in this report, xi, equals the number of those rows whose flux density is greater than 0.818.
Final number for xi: 27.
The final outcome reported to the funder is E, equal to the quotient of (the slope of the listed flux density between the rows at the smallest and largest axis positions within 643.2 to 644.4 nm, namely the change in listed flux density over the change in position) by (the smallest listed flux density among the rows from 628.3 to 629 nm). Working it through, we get -0.3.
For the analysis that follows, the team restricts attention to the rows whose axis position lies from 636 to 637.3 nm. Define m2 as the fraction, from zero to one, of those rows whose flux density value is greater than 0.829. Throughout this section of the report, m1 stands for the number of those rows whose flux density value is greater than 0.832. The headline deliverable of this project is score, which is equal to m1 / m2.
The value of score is 9.0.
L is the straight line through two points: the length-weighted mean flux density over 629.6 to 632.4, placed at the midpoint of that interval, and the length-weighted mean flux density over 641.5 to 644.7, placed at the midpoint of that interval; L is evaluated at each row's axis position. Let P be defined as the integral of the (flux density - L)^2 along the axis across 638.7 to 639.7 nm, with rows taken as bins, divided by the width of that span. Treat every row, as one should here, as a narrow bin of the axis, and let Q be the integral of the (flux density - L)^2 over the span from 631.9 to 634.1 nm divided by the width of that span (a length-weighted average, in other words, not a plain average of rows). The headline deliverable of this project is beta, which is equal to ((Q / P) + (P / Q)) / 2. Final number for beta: 2.09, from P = 0.0018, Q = 0.0072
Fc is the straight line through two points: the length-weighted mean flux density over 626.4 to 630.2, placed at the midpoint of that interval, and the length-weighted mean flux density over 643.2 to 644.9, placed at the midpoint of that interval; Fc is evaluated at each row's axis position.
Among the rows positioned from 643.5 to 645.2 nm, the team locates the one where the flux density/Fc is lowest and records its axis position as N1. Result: 643.765 nm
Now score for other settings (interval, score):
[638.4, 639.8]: 8.6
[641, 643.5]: 17.0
